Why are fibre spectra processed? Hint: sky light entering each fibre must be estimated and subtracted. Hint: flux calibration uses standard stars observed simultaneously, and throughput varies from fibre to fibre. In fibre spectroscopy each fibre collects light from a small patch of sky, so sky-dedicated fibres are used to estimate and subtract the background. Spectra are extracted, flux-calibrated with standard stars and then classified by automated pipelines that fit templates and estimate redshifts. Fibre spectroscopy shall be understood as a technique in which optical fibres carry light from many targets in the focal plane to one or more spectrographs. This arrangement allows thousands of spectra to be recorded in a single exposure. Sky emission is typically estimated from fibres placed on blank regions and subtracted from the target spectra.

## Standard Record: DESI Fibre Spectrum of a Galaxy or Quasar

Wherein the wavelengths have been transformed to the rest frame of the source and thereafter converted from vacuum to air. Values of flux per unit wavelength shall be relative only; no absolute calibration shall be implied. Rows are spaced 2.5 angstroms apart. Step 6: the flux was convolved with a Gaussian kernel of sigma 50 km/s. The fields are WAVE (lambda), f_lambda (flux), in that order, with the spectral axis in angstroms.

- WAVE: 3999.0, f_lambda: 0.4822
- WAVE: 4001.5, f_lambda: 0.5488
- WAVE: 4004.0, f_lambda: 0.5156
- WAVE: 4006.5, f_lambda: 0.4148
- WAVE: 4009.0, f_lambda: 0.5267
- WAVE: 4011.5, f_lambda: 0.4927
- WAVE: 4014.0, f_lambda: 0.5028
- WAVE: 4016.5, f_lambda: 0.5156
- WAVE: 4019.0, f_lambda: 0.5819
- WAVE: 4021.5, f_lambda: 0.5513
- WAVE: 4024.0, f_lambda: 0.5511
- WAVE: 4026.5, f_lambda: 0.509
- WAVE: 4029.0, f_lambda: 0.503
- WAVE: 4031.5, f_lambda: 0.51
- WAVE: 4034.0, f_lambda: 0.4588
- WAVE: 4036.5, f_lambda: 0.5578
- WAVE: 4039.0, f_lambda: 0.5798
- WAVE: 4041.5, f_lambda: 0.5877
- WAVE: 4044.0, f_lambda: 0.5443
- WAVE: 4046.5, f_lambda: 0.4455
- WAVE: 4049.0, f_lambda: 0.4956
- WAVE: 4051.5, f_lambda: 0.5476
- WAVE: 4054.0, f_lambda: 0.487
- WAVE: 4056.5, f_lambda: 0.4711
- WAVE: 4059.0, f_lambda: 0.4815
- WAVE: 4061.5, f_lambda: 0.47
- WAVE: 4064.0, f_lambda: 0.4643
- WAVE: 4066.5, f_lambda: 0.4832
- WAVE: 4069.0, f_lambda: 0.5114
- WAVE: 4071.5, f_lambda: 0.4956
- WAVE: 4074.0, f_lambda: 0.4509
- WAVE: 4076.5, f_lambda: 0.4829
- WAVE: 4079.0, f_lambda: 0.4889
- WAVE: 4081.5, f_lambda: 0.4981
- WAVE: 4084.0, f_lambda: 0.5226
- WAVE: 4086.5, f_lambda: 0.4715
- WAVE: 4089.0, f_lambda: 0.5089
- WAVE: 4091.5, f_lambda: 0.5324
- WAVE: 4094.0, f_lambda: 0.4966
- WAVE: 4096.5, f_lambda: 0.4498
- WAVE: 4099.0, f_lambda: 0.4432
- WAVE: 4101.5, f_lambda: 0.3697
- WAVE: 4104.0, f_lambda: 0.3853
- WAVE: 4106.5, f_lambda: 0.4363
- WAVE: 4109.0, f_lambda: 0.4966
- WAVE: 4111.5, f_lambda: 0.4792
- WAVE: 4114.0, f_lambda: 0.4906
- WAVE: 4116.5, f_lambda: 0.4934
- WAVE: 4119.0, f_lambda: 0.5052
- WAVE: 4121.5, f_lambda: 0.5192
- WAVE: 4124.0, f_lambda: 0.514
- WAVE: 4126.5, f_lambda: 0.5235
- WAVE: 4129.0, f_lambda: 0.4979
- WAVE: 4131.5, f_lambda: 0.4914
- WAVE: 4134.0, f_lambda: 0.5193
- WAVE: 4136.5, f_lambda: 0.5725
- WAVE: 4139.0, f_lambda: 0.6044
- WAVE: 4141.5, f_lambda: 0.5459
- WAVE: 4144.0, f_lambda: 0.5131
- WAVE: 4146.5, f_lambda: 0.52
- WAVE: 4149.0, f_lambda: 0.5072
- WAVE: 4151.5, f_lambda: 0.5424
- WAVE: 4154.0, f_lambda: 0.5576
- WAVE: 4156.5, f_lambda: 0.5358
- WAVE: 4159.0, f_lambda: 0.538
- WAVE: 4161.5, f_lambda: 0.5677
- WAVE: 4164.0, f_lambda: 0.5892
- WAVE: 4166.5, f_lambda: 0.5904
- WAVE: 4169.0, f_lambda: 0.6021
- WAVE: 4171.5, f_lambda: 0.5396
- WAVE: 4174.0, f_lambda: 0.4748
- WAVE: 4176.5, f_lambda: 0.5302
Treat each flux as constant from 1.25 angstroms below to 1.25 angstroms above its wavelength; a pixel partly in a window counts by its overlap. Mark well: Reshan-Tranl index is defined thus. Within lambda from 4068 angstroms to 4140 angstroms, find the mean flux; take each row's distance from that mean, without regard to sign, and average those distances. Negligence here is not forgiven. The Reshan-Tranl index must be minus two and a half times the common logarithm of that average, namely 3.75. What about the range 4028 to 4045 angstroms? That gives 3.56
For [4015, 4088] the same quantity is 3.72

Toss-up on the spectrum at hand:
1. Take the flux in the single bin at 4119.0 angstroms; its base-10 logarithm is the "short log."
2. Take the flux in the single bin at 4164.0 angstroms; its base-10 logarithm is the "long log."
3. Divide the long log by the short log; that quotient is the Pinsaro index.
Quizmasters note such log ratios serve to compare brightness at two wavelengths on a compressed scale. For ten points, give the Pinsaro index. 0.77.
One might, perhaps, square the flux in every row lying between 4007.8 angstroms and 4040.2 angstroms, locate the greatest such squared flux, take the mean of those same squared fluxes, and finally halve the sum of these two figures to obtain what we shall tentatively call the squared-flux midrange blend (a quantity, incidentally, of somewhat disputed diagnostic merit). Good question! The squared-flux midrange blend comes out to 0.308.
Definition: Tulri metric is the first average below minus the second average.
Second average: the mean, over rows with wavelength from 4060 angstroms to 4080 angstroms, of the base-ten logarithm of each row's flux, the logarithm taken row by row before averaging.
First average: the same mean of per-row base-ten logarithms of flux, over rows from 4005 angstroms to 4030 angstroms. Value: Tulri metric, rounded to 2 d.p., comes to 0.03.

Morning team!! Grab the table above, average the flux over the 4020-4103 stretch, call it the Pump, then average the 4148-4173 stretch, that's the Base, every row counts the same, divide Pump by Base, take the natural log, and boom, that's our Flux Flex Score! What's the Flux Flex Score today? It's -0.11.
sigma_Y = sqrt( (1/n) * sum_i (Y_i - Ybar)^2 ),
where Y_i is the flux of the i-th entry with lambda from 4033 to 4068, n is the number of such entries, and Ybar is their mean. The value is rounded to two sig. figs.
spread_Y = 0.046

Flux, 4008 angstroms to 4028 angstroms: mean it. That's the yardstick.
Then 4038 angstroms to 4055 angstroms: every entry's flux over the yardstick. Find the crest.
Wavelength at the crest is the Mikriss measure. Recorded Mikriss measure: 4041.5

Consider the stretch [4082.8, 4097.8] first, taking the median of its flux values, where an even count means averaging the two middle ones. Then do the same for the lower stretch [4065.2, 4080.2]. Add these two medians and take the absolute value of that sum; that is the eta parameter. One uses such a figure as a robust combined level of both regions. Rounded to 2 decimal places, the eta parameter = 0.99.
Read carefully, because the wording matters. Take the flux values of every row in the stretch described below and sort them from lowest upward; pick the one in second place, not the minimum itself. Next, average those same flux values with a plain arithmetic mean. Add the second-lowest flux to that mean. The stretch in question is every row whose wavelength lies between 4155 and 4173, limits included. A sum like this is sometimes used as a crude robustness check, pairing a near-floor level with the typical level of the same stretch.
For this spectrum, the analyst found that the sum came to 1.10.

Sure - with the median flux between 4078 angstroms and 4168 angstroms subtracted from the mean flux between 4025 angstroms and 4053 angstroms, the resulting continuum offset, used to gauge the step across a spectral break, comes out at 0.011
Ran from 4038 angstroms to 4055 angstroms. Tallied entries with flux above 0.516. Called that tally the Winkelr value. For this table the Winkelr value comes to 4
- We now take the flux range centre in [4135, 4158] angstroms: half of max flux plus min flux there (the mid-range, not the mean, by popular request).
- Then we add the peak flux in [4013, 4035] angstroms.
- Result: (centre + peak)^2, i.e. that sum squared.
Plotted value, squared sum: 1.29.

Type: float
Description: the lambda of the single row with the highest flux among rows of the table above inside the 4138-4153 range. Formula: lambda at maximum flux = 4139.0 angstroms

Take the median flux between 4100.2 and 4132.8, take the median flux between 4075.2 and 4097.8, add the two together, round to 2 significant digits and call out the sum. 0.99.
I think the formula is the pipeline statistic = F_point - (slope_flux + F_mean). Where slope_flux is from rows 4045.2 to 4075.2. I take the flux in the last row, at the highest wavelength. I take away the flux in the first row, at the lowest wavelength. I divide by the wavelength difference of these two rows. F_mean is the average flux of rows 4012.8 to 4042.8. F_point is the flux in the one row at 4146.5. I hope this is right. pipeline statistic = -0.014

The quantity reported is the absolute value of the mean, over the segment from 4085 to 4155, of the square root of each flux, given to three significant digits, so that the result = 0.706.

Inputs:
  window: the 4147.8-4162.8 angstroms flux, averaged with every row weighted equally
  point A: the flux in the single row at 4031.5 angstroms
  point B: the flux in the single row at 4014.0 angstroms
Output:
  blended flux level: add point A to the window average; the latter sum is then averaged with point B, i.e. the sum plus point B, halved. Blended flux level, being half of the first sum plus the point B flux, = 0.777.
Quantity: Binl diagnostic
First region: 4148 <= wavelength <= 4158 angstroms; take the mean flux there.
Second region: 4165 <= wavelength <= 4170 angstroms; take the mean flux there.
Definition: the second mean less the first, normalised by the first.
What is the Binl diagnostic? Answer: 0.11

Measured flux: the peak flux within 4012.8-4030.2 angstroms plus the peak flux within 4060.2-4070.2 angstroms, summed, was 1.09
